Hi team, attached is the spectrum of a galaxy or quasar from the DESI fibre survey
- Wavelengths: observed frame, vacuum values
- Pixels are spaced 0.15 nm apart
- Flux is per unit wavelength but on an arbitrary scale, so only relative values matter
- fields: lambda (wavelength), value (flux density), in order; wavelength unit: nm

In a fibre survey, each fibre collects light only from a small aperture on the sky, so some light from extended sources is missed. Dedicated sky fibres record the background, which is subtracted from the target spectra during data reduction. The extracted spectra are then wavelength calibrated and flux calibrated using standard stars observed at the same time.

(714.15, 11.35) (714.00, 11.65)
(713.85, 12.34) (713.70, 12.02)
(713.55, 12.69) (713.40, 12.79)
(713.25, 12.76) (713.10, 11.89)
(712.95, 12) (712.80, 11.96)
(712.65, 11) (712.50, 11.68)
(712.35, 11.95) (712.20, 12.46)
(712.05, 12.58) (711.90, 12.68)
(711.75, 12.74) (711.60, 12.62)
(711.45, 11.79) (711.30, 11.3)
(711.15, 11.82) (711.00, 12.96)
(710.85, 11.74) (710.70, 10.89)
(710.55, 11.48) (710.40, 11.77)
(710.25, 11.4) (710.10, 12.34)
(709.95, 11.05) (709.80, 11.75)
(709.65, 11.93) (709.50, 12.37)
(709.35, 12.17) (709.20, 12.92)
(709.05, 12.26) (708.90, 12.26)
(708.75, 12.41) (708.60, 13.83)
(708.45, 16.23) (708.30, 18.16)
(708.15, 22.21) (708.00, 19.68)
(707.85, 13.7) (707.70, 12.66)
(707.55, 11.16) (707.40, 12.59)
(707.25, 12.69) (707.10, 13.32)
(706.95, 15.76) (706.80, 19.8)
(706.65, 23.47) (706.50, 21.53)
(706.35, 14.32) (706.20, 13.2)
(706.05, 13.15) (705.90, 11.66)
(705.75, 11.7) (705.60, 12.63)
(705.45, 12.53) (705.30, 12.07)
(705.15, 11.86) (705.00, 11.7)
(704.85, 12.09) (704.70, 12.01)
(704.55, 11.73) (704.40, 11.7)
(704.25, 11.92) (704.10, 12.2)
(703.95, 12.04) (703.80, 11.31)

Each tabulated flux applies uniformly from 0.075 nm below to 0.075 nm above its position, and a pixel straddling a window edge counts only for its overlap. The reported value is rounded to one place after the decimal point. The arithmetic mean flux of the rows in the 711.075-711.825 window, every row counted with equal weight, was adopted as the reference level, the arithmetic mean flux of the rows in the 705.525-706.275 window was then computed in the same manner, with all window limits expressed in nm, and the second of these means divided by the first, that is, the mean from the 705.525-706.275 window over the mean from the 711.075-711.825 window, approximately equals 1.0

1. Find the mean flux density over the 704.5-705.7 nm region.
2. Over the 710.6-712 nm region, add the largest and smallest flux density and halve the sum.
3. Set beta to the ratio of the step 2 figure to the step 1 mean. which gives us 0.99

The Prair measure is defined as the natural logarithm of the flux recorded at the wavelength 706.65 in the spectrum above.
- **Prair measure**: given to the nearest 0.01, 3.16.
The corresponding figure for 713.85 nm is 2.51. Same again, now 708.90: 2.51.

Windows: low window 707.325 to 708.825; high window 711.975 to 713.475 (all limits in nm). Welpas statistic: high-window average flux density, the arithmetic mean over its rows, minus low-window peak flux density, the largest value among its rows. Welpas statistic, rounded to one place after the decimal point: -10.1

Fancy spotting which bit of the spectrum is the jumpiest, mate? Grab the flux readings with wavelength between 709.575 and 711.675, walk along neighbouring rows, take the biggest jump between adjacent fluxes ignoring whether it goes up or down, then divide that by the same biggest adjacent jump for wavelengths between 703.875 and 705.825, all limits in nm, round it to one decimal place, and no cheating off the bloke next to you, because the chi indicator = 1.4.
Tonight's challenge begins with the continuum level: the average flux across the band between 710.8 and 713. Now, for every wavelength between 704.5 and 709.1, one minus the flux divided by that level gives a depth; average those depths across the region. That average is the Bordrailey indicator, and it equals -0.19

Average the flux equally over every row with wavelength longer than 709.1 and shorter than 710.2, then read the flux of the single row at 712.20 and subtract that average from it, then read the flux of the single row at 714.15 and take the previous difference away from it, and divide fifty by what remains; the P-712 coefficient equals 4.6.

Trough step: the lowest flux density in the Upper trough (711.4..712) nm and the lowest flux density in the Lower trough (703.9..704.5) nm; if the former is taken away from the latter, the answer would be -0.1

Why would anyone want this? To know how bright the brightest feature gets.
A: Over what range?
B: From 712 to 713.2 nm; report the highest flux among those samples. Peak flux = 12.58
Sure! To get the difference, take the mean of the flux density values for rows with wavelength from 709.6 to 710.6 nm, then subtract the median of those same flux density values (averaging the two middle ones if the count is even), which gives -0.08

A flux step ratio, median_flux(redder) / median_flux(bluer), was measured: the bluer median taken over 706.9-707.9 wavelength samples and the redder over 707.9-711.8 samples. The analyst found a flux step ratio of 0.97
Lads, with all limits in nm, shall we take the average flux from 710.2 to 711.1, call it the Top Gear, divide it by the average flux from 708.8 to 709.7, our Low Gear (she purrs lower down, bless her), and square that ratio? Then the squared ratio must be 0.90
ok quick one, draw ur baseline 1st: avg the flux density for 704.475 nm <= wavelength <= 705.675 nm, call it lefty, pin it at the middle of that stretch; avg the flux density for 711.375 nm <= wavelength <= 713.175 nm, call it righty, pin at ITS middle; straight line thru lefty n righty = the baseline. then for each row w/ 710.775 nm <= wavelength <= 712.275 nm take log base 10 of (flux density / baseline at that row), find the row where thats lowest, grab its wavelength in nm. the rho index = 711.30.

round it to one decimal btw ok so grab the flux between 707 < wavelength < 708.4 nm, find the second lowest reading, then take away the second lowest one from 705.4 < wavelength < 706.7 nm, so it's 0.9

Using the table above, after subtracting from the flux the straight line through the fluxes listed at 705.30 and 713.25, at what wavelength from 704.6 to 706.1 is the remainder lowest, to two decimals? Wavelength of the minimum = 705.90 nm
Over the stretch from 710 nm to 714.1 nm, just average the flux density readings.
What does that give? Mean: 12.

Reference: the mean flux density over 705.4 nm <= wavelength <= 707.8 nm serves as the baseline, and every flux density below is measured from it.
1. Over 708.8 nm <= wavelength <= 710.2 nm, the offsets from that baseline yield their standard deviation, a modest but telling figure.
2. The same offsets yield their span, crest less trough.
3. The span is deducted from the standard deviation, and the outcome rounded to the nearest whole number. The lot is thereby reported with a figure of -1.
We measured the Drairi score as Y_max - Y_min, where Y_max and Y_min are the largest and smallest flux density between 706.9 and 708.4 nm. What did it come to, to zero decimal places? 11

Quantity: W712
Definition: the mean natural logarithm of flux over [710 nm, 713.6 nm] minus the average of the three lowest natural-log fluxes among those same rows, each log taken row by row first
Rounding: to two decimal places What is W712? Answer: 0.08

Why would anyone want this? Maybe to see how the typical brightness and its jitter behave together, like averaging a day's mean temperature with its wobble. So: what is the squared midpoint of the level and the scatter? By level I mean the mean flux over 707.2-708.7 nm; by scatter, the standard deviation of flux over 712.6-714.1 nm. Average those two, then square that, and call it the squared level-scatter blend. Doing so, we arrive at 63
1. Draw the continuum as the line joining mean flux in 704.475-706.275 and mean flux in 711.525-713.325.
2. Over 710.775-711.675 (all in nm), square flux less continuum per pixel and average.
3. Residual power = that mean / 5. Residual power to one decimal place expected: 0.1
